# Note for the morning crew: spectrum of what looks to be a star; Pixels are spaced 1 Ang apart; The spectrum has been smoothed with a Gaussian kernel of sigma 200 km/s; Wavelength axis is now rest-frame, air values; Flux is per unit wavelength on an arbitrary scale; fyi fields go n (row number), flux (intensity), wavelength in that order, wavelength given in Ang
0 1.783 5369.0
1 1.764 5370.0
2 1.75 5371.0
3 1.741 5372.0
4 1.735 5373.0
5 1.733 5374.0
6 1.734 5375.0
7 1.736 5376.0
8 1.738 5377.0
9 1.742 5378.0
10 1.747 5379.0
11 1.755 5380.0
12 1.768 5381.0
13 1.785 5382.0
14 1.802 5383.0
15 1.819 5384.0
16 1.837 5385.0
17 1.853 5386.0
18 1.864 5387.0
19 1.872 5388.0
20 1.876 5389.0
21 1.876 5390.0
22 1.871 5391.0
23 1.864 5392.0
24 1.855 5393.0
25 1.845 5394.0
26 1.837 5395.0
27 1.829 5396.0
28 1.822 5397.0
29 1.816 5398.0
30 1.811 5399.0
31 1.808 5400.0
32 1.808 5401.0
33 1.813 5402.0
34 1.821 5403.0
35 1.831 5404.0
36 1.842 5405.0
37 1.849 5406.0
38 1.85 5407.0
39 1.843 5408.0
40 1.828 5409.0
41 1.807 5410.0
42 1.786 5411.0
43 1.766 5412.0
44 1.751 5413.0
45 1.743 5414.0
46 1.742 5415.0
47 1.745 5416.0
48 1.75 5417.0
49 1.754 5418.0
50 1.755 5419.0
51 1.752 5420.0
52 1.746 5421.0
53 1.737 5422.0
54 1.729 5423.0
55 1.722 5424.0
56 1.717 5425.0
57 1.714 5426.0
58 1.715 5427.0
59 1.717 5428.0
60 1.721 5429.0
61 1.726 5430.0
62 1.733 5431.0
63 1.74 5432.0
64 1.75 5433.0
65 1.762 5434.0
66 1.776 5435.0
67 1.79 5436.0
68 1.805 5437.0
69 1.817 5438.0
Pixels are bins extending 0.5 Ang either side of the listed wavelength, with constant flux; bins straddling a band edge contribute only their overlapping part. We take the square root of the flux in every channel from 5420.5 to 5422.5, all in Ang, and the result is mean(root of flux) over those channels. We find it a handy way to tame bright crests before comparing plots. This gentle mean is 1.32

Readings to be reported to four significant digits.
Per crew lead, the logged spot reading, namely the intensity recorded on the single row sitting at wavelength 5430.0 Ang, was 1.726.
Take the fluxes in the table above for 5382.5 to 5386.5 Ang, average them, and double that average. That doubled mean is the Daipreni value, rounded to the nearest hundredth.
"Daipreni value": 3.66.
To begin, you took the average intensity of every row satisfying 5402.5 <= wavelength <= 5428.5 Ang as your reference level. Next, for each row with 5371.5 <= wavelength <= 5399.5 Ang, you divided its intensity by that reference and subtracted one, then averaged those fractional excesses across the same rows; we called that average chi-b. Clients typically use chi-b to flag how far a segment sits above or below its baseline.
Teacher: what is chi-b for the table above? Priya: 0.02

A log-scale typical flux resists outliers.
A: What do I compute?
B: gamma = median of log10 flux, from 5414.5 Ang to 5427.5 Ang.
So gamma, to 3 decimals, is 0.241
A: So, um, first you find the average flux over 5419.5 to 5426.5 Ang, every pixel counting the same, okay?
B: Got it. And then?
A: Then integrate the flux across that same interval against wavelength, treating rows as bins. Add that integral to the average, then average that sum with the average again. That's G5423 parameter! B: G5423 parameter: 7.79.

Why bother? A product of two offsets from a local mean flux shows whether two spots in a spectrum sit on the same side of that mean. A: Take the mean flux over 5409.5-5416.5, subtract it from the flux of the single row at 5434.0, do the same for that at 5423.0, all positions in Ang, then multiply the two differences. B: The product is 0.0000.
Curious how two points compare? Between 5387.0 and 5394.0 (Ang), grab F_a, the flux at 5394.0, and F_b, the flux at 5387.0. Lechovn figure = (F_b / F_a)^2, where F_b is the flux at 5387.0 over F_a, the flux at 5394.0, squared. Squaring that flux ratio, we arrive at 1.02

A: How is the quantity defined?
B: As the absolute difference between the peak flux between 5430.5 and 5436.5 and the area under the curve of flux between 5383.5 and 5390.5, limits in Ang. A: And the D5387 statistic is 11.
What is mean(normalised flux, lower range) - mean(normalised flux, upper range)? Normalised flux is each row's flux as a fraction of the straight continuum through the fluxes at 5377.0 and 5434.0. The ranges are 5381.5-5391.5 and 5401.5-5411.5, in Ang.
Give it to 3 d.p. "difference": 0.016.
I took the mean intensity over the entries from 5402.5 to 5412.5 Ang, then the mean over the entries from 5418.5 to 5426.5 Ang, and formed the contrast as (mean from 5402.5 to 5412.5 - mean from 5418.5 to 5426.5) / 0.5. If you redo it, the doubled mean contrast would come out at 0.18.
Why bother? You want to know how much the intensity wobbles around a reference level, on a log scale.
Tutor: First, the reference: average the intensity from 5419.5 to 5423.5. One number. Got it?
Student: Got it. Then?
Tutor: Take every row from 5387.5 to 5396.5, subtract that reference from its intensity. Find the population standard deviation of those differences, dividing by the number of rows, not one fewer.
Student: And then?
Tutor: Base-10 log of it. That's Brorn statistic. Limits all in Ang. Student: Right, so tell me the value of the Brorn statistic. -1.78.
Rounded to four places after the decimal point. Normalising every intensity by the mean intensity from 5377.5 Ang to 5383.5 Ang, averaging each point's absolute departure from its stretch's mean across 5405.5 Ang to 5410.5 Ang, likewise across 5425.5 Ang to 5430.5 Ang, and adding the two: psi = 0.0103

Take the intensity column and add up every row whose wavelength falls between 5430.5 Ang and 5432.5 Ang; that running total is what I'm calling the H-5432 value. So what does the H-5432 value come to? 3.47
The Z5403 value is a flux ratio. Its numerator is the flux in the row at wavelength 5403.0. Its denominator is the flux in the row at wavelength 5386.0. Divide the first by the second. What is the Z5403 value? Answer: 0.98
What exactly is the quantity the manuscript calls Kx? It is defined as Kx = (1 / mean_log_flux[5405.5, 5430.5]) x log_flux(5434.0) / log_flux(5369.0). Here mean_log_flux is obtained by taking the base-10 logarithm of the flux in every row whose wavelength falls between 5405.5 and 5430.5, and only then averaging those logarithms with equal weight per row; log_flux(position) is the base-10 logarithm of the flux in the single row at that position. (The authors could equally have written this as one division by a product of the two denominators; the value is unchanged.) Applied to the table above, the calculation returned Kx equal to 4.0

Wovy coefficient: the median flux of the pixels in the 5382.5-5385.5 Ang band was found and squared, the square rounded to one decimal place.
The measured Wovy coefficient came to 3.3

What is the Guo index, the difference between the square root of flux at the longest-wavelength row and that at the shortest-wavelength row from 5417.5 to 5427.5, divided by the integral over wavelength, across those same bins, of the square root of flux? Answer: -0.0011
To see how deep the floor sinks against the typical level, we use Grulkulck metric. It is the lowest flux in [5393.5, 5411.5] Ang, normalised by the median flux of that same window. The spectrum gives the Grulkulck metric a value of 0.979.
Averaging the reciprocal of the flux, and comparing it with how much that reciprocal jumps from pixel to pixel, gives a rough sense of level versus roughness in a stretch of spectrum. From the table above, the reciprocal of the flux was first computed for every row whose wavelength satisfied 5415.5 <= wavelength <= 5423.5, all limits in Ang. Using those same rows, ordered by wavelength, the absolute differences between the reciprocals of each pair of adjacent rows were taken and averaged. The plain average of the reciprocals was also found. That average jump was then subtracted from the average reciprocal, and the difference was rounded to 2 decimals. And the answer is 0.57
